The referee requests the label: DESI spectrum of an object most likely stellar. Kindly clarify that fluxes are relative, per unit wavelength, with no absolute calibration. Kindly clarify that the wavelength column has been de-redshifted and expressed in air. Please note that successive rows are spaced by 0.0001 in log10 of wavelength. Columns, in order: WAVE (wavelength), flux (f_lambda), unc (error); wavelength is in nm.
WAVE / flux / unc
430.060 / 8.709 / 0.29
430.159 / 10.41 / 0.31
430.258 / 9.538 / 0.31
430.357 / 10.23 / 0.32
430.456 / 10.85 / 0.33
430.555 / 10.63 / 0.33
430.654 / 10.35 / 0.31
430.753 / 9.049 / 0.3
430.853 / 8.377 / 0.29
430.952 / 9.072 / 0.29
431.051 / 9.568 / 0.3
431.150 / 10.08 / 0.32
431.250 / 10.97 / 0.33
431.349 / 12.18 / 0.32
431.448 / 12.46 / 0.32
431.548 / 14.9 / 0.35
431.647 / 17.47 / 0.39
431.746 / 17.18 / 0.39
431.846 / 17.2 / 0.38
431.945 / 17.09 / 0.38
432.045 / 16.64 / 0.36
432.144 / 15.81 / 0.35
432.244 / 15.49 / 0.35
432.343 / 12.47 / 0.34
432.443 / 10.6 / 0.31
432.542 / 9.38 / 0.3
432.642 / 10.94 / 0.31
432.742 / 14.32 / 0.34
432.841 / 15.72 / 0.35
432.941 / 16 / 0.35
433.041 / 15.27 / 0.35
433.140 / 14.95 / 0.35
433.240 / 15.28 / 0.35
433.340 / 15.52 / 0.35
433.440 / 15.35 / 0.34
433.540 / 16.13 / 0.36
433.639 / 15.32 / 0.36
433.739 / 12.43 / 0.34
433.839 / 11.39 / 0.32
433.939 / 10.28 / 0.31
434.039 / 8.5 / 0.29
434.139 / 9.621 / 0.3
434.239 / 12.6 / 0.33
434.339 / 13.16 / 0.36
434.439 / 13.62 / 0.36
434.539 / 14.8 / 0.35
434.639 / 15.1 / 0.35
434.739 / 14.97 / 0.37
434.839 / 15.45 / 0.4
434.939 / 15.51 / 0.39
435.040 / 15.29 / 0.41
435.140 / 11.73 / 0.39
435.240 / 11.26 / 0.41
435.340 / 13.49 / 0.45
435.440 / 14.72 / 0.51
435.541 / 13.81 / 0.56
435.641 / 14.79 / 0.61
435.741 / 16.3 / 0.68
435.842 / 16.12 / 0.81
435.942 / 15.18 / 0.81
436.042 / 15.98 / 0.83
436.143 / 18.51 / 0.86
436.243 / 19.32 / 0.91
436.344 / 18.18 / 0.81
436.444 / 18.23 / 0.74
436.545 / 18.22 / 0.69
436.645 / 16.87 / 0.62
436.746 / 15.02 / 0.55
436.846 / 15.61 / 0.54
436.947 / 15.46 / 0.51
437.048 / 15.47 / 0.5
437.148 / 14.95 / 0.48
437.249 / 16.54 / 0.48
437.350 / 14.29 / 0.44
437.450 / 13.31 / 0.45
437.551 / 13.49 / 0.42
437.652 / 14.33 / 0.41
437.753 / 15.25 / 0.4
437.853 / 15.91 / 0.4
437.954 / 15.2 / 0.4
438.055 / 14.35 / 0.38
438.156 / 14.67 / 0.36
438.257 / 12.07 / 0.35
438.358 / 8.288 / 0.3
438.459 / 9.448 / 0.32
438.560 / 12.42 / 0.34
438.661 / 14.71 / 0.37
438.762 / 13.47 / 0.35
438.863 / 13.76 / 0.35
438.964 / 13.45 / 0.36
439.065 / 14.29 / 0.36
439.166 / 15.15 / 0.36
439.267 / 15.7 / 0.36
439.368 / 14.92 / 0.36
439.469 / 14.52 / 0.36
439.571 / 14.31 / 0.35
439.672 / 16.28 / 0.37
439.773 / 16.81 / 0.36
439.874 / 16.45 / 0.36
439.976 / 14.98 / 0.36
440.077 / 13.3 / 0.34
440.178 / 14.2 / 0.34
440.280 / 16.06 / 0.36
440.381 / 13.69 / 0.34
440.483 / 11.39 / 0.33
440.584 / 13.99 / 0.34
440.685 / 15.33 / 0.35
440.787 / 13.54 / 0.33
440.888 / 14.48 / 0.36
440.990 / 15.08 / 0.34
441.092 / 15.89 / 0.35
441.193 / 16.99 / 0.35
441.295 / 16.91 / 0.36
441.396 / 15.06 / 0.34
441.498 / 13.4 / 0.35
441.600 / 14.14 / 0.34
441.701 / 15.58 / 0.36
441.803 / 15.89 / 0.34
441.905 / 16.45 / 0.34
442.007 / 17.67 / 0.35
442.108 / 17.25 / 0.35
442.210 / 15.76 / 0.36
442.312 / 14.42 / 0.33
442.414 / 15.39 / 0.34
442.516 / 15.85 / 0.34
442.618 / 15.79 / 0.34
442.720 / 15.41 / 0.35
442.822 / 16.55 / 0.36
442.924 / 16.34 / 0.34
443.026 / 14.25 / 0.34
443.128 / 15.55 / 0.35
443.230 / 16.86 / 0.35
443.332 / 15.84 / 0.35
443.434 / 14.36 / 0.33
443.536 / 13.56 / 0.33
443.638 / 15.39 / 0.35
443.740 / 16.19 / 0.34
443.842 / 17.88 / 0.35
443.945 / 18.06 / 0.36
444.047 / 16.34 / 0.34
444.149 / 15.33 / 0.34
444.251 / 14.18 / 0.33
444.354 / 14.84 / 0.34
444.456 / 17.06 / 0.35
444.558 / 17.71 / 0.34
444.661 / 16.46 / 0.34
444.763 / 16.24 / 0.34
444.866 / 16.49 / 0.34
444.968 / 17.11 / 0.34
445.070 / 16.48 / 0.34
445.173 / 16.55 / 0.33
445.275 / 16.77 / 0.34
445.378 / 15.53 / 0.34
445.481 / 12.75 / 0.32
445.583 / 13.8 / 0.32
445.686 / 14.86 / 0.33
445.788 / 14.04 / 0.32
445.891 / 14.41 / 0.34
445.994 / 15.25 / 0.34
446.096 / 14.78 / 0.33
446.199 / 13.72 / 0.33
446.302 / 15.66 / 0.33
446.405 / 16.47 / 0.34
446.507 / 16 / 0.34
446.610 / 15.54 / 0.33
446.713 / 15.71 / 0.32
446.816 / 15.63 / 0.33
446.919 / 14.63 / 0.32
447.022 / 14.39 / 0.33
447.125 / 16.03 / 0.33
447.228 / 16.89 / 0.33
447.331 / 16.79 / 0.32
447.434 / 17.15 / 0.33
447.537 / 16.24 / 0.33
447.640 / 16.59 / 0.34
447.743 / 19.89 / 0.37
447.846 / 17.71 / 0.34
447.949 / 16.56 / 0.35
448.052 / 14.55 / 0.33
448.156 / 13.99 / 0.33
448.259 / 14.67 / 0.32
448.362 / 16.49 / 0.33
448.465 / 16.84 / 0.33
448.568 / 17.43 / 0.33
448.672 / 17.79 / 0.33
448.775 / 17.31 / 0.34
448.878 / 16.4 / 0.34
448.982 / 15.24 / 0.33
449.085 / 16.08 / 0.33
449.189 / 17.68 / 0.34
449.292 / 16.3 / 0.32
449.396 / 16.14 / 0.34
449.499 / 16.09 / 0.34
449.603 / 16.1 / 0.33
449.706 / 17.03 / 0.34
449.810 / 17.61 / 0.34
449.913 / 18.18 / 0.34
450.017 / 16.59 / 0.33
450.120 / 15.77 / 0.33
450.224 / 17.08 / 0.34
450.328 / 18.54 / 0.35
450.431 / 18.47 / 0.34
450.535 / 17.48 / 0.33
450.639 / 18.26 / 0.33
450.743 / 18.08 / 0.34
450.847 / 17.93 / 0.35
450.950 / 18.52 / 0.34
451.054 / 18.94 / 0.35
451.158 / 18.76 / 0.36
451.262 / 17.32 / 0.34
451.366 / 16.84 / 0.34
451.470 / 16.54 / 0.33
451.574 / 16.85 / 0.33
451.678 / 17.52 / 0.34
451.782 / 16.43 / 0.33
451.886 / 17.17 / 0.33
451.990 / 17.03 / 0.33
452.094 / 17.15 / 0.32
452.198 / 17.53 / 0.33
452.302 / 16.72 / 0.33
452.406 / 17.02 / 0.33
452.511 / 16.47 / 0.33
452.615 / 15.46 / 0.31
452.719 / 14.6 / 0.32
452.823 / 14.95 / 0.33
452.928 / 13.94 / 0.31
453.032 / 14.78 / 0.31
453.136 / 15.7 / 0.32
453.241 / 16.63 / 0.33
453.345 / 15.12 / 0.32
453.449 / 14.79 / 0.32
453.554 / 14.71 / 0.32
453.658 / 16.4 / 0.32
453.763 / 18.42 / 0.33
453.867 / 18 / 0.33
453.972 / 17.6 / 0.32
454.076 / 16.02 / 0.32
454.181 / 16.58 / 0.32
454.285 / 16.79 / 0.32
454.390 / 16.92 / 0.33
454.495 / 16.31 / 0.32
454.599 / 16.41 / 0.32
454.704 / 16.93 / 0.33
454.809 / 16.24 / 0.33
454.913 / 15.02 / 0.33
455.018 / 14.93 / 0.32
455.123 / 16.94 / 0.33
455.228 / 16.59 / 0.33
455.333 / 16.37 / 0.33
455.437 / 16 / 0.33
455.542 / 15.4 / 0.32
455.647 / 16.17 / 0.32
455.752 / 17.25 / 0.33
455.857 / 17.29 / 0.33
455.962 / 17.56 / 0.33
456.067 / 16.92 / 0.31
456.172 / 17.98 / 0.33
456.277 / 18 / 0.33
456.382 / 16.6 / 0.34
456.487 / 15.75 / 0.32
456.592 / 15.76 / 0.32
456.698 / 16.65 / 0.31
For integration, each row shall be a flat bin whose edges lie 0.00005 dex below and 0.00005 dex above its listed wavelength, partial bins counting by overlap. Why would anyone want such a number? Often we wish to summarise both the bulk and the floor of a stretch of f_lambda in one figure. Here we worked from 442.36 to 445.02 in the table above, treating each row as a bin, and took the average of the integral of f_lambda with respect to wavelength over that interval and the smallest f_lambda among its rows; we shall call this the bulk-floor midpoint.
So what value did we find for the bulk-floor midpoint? 28.0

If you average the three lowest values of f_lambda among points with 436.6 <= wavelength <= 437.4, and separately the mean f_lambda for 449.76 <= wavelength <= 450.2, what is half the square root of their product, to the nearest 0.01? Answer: 7.93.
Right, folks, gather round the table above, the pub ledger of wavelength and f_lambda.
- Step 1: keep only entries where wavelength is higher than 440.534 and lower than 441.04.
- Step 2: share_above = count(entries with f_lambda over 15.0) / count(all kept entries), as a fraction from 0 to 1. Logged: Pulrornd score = 0.40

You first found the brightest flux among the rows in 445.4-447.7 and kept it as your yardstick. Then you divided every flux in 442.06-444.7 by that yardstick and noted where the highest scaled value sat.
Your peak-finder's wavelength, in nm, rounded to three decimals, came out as 443.945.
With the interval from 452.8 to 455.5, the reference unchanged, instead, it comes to 453.763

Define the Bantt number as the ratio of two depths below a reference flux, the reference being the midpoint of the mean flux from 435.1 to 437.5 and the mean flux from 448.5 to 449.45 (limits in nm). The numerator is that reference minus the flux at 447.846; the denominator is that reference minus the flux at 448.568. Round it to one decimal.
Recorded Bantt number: 1.2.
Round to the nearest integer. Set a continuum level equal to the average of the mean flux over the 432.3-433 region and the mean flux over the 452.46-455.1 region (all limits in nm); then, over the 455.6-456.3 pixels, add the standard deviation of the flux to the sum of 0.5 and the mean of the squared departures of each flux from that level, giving 10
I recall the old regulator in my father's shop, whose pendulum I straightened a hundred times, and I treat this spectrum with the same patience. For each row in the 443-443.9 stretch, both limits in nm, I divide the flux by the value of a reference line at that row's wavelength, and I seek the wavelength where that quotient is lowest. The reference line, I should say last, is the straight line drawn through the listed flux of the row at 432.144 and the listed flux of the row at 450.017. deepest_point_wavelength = 443.536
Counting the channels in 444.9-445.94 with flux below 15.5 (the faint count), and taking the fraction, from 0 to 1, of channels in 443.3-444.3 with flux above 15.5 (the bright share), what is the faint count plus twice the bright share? 6.0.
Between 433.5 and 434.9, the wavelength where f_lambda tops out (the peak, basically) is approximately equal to 433.540 nm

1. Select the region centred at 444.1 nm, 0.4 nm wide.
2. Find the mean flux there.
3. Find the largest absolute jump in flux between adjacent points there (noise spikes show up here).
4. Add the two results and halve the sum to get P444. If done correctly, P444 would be 8.85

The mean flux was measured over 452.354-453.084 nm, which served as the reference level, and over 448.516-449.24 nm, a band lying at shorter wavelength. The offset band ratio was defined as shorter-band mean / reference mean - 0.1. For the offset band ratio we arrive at 1.00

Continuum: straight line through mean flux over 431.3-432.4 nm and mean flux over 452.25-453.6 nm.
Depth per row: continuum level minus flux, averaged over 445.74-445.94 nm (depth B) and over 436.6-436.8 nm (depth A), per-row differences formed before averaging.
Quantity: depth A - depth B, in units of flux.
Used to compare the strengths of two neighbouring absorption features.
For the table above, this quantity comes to -2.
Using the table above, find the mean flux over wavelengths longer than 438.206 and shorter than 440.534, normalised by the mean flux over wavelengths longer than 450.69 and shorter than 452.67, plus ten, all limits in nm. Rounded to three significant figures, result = 10.8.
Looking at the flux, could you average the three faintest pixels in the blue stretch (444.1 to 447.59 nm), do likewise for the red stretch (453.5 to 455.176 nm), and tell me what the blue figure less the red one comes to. -1.5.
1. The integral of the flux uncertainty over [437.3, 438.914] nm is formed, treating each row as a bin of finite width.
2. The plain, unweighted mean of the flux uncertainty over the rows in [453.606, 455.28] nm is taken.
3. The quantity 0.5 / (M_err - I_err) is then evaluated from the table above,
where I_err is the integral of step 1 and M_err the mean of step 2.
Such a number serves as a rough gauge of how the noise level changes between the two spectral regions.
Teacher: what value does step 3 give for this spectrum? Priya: -1.8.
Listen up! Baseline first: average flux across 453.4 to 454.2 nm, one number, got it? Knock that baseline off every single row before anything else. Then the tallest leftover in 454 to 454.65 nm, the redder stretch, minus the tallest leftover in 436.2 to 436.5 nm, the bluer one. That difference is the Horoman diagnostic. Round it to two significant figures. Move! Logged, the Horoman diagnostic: -2.4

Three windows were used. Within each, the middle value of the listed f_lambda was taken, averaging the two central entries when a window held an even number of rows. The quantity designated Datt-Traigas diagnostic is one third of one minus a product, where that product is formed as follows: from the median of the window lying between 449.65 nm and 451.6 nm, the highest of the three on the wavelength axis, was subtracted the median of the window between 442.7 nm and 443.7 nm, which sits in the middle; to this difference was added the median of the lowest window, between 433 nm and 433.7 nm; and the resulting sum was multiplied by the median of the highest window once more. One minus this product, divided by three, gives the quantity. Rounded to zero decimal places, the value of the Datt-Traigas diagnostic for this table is -102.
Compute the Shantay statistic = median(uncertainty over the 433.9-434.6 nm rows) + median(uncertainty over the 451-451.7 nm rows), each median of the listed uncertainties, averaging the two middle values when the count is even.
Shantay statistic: 0.670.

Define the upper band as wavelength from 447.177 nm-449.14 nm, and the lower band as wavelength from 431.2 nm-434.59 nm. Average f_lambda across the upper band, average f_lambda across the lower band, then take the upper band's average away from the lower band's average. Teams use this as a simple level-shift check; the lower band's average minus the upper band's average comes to -2.7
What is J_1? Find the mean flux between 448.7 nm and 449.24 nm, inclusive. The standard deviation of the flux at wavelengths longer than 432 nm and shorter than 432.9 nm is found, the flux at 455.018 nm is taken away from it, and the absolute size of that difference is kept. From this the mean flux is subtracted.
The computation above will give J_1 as -4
